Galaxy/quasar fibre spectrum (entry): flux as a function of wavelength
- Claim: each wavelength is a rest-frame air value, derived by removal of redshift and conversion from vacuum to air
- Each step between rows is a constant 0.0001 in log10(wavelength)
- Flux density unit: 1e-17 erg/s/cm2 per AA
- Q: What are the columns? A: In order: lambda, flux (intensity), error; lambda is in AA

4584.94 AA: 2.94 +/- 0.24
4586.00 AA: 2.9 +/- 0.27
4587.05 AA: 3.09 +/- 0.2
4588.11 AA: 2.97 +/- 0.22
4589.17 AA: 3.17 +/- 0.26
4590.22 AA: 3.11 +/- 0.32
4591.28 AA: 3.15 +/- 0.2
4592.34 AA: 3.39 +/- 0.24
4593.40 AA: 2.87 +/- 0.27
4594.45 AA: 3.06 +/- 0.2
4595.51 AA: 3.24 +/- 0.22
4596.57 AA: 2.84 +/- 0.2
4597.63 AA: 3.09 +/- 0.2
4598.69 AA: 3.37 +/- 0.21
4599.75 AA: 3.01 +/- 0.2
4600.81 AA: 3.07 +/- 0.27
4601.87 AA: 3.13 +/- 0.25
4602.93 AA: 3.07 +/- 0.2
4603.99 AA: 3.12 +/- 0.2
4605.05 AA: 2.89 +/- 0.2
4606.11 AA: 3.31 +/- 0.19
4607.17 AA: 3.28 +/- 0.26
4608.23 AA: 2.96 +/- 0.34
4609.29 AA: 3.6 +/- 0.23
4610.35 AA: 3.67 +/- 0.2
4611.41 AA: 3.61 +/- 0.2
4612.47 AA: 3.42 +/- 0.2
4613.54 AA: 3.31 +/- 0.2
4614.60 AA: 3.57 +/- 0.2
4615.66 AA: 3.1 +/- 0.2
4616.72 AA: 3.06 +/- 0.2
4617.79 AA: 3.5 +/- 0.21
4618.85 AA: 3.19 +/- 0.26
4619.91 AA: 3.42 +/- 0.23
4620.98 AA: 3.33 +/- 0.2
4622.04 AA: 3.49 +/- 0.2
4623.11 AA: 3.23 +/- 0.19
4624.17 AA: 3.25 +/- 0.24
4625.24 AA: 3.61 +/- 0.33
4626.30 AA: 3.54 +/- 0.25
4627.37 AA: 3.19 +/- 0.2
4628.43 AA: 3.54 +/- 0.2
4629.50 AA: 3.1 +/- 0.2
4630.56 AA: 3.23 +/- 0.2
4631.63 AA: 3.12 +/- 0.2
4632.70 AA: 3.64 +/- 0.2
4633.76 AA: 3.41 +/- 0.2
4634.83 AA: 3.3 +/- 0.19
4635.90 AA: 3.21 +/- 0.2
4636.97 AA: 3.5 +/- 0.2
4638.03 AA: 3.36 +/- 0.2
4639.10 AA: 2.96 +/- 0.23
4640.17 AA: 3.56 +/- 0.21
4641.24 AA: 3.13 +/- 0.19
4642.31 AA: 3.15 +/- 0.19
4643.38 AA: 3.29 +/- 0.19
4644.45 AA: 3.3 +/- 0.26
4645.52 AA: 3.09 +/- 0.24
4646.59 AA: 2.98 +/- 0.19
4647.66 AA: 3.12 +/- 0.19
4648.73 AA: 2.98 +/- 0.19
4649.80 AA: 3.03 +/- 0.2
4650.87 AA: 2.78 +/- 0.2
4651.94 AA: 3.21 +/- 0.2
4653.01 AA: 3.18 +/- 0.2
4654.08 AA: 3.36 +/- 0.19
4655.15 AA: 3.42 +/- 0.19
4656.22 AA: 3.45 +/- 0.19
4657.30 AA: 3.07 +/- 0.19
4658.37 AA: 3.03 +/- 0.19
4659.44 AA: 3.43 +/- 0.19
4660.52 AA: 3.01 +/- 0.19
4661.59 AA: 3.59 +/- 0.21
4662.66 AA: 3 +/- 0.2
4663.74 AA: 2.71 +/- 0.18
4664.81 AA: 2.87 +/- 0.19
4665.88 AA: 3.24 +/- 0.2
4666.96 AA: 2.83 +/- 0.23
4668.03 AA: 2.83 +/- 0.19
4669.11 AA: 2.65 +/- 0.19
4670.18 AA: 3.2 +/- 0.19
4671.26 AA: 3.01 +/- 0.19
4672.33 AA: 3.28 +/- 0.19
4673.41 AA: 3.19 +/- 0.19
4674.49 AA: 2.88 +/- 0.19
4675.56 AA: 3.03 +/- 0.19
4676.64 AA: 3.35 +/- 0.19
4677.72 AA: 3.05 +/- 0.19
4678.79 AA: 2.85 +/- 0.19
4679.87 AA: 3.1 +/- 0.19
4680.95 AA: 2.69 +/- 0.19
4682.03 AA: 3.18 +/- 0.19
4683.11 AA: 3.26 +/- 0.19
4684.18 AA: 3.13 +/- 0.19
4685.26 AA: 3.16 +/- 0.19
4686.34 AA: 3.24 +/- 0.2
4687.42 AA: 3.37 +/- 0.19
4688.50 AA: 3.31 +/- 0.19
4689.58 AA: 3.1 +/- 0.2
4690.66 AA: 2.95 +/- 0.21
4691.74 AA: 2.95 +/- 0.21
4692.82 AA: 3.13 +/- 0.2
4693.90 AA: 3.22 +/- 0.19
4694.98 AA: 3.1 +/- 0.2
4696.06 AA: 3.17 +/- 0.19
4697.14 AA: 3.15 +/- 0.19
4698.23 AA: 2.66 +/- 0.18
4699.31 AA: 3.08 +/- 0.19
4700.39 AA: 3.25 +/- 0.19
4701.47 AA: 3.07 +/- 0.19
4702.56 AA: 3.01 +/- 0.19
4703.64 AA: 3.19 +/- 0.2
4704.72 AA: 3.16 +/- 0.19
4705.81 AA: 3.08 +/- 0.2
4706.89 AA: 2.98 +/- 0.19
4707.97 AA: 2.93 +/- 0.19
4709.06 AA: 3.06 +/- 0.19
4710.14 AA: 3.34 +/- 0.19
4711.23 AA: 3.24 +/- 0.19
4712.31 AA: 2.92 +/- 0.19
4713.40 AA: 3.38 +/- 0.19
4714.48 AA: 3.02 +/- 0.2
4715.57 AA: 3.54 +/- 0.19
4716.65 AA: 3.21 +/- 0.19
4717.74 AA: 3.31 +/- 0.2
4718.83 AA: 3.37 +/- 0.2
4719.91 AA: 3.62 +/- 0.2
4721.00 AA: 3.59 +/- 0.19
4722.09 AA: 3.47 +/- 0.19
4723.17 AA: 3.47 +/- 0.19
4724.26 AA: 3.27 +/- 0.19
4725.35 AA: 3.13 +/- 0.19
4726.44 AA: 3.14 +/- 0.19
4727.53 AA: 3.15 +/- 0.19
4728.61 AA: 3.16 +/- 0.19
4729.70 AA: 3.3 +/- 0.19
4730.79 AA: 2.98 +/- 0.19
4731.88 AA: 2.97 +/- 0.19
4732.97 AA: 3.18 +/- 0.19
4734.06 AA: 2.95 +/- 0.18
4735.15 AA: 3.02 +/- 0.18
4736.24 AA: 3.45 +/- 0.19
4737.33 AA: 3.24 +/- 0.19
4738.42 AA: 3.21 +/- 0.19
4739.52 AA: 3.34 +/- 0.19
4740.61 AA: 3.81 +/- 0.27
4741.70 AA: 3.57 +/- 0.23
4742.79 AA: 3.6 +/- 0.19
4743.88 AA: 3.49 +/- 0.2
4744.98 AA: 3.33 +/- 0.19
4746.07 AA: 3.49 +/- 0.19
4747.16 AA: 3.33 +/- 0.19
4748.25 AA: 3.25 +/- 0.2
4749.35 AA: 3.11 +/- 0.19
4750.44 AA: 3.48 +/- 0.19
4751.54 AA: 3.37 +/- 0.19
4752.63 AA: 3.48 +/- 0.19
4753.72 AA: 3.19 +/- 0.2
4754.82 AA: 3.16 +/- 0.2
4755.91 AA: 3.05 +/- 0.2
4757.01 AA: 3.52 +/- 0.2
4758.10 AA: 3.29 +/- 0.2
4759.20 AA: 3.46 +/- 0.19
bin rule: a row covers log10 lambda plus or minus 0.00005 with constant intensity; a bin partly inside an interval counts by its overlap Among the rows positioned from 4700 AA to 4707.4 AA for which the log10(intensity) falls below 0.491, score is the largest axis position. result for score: 4706.89 AA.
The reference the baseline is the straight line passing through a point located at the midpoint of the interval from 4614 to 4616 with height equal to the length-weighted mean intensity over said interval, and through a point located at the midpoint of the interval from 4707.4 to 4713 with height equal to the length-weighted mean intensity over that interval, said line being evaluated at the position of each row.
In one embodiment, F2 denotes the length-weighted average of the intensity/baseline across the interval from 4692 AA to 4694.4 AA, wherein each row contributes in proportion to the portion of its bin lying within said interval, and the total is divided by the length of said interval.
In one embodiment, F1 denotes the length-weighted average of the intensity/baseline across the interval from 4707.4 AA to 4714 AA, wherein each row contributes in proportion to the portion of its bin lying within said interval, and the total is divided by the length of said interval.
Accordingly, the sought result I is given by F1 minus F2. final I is 0.014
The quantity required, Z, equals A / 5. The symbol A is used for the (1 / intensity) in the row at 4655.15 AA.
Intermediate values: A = 0.292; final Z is 0.0585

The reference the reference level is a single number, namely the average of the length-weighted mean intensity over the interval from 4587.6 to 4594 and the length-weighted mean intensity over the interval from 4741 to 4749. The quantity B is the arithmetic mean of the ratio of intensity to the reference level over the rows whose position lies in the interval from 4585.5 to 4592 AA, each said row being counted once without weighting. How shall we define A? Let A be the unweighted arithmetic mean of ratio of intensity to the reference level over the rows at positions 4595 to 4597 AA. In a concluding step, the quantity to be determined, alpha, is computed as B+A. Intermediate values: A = 0.93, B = 0.94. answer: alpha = 1.86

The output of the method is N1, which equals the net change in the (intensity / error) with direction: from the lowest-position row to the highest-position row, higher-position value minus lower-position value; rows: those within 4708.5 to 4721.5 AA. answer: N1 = 3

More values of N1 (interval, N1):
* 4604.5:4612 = 4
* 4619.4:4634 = 2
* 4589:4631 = 4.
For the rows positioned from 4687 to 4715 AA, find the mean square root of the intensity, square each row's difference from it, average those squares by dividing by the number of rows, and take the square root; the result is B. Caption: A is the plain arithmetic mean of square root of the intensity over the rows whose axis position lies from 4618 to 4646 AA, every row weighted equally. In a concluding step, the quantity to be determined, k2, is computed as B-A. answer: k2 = -1.77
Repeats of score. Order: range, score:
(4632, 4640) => 4639.10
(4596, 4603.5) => 4602.93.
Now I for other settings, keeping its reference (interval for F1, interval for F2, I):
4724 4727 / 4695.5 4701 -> 0.057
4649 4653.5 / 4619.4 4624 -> -0.070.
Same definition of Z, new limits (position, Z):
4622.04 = 0.0573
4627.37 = 0.0627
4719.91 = 0.0552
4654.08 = 0.0595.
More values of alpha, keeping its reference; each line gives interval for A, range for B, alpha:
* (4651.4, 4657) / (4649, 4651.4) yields 1.90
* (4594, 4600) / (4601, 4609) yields 1.90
